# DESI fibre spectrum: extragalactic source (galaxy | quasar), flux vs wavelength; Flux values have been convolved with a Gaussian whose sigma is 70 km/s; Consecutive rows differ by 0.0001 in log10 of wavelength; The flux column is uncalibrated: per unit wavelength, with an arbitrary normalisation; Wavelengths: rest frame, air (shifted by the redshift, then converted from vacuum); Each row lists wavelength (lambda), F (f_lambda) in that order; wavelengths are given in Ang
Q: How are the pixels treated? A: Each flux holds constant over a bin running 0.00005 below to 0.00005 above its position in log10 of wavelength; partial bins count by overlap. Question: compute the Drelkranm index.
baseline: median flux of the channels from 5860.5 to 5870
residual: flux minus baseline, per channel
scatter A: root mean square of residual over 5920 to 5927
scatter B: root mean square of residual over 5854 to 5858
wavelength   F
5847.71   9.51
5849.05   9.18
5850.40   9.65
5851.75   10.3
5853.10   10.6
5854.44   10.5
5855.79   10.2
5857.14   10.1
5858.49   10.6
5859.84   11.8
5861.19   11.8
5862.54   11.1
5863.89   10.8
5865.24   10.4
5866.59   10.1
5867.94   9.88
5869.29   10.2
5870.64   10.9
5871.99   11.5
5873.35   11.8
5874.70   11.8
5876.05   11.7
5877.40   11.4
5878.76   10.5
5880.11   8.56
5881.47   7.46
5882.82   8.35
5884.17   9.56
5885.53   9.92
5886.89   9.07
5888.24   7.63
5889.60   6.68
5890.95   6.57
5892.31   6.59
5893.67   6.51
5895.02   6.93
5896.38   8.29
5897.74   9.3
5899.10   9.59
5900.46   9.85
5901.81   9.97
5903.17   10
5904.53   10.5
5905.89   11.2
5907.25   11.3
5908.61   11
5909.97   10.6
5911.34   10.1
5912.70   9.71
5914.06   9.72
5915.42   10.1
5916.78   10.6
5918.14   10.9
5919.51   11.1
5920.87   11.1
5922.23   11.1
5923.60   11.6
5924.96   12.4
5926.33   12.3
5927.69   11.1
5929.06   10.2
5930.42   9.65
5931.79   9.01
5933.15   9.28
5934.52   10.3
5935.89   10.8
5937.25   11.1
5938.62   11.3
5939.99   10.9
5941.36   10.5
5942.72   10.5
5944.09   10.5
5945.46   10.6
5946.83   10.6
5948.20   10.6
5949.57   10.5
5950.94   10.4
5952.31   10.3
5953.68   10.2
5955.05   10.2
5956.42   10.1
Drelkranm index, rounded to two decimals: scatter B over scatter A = 0.15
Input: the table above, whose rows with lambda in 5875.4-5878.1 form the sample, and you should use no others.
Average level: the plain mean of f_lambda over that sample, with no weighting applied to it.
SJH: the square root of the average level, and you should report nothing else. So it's 3.40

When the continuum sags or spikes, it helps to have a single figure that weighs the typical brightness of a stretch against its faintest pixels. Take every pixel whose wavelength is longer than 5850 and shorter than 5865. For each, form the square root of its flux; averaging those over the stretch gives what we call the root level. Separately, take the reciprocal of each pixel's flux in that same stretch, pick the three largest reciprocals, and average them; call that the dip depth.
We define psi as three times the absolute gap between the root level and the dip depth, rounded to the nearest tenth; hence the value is 9.5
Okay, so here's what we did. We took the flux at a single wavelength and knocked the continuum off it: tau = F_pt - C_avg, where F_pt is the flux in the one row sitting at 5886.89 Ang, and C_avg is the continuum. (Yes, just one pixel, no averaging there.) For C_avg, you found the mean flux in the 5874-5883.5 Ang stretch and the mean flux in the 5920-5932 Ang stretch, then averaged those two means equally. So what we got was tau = -1.4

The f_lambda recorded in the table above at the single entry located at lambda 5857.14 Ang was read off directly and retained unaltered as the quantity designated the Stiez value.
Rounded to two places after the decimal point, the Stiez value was 10.10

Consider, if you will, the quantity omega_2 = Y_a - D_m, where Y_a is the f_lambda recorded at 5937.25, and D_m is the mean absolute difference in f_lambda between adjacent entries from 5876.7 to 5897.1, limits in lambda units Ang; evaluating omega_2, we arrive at 10.3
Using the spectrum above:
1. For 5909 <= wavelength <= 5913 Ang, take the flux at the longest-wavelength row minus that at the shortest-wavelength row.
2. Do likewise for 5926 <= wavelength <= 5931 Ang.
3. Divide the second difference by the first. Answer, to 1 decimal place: 3.0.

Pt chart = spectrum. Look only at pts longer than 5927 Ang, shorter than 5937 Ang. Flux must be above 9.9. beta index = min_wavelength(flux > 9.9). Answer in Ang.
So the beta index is 5927.69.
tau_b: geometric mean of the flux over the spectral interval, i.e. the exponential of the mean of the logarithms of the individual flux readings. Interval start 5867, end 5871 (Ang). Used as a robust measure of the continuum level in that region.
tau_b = 10.3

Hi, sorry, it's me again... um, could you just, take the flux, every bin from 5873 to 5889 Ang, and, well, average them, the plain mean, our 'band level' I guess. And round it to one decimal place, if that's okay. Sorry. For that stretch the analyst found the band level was 9.8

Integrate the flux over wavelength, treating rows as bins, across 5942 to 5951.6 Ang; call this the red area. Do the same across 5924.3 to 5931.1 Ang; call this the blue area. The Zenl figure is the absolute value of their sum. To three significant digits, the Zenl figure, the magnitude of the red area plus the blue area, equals 177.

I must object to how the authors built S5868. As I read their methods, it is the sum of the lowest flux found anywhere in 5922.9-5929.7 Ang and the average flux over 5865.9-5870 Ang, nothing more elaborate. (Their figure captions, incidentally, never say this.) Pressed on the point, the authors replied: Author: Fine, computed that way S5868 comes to 20.3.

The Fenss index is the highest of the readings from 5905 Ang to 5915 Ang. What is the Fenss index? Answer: 11.3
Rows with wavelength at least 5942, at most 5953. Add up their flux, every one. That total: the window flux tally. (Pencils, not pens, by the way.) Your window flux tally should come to 84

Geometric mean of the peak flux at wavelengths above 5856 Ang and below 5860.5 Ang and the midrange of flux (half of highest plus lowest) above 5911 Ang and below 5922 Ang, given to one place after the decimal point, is 11.1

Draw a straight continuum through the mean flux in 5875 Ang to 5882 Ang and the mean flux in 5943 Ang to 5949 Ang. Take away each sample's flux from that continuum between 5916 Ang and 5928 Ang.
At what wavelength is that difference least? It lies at 5924.96 Ang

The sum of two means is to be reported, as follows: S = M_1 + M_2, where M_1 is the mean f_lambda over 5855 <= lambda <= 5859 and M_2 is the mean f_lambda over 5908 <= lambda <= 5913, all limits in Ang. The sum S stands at 20.7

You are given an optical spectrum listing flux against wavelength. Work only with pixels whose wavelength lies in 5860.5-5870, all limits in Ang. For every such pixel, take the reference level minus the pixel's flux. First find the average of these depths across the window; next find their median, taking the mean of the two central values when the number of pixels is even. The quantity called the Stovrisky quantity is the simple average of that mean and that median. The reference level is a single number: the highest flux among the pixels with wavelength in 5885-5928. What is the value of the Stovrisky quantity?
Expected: 1.89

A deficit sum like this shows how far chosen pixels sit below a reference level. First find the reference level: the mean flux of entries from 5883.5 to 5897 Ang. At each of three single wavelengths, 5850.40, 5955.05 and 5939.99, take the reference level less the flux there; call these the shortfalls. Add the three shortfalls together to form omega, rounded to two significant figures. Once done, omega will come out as -7.4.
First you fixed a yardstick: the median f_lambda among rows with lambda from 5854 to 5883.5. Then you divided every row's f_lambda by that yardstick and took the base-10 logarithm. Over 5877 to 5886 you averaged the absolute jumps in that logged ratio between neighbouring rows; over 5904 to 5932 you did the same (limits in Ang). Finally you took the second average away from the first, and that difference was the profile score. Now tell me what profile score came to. 0.034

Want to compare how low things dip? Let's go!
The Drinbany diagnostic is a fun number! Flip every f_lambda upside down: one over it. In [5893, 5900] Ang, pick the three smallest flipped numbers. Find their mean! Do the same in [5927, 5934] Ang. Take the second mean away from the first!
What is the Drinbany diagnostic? 0.014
